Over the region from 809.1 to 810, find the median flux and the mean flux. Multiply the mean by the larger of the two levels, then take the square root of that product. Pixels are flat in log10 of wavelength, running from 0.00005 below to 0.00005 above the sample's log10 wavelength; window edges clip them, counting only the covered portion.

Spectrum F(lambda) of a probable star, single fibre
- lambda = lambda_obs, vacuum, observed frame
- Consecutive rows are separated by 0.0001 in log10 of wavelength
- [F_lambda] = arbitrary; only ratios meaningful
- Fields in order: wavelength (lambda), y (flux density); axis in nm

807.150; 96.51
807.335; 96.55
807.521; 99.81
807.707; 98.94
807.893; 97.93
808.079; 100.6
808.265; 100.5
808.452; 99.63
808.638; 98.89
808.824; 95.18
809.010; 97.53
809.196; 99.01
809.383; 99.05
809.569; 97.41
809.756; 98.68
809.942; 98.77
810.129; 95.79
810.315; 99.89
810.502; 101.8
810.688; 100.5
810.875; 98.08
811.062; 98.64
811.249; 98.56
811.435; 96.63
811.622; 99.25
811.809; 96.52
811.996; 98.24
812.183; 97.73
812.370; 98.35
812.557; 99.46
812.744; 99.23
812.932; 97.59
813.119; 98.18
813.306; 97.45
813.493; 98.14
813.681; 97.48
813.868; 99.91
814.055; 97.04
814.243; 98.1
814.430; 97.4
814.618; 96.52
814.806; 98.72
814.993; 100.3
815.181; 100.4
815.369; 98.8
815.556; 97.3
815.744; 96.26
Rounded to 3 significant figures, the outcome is 98.7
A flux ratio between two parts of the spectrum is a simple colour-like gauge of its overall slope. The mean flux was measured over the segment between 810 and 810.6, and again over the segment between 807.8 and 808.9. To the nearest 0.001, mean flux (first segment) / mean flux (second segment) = 1.004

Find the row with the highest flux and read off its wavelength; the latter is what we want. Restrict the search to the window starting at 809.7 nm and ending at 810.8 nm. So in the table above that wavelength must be 810.502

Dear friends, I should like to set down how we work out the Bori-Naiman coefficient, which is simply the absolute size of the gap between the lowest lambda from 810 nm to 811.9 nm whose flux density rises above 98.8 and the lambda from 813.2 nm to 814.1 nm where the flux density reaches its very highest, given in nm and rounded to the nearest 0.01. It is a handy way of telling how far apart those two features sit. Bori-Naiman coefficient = 3.55 nm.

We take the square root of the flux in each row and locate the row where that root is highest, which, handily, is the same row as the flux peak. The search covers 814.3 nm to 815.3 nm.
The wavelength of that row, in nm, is 815.181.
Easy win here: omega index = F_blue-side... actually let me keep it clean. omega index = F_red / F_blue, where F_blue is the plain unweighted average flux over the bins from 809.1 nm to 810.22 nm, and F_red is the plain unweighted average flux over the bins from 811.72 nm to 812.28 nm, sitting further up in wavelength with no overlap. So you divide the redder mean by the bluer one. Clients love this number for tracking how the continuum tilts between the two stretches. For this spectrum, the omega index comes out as 0.99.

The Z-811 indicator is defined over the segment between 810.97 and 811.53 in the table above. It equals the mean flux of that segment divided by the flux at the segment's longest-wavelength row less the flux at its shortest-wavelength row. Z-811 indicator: -49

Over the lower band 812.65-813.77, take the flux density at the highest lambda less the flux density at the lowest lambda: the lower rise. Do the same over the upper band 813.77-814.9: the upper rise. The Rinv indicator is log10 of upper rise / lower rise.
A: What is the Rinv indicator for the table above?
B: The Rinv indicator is -0.17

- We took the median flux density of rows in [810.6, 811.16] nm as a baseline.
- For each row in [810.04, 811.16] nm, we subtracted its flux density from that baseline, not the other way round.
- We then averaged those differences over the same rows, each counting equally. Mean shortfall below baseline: -0.5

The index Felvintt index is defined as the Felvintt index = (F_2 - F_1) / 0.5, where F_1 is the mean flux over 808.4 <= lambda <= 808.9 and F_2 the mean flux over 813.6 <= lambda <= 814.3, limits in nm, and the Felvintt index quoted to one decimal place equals 0.5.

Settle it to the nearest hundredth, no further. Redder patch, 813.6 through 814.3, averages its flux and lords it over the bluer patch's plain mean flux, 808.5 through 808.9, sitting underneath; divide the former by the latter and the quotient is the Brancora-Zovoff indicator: 1.01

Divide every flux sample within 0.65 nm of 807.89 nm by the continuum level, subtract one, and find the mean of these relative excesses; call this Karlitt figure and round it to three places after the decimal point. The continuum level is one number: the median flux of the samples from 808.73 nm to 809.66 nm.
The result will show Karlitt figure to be 0.016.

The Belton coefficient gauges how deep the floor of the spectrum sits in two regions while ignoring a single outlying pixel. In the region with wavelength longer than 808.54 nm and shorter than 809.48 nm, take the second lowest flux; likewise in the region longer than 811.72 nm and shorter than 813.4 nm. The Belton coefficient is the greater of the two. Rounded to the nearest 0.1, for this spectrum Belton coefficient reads 97.5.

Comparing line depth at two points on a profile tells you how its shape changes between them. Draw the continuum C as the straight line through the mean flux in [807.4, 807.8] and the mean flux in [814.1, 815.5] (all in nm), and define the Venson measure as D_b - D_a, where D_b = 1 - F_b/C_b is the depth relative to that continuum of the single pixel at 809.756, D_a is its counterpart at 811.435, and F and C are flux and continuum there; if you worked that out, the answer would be -0.019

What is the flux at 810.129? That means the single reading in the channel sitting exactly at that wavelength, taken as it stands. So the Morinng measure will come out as 95.79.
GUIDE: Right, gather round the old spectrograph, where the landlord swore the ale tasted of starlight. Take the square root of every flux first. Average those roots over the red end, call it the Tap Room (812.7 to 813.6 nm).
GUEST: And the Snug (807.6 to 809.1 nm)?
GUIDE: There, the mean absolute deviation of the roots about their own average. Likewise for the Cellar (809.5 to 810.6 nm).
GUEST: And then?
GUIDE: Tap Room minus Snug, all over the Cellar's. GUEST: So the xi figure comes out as 137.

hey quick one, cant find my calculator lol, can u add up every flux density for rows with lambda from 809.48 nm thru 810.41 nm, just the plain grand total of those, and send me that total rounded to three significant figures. 491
